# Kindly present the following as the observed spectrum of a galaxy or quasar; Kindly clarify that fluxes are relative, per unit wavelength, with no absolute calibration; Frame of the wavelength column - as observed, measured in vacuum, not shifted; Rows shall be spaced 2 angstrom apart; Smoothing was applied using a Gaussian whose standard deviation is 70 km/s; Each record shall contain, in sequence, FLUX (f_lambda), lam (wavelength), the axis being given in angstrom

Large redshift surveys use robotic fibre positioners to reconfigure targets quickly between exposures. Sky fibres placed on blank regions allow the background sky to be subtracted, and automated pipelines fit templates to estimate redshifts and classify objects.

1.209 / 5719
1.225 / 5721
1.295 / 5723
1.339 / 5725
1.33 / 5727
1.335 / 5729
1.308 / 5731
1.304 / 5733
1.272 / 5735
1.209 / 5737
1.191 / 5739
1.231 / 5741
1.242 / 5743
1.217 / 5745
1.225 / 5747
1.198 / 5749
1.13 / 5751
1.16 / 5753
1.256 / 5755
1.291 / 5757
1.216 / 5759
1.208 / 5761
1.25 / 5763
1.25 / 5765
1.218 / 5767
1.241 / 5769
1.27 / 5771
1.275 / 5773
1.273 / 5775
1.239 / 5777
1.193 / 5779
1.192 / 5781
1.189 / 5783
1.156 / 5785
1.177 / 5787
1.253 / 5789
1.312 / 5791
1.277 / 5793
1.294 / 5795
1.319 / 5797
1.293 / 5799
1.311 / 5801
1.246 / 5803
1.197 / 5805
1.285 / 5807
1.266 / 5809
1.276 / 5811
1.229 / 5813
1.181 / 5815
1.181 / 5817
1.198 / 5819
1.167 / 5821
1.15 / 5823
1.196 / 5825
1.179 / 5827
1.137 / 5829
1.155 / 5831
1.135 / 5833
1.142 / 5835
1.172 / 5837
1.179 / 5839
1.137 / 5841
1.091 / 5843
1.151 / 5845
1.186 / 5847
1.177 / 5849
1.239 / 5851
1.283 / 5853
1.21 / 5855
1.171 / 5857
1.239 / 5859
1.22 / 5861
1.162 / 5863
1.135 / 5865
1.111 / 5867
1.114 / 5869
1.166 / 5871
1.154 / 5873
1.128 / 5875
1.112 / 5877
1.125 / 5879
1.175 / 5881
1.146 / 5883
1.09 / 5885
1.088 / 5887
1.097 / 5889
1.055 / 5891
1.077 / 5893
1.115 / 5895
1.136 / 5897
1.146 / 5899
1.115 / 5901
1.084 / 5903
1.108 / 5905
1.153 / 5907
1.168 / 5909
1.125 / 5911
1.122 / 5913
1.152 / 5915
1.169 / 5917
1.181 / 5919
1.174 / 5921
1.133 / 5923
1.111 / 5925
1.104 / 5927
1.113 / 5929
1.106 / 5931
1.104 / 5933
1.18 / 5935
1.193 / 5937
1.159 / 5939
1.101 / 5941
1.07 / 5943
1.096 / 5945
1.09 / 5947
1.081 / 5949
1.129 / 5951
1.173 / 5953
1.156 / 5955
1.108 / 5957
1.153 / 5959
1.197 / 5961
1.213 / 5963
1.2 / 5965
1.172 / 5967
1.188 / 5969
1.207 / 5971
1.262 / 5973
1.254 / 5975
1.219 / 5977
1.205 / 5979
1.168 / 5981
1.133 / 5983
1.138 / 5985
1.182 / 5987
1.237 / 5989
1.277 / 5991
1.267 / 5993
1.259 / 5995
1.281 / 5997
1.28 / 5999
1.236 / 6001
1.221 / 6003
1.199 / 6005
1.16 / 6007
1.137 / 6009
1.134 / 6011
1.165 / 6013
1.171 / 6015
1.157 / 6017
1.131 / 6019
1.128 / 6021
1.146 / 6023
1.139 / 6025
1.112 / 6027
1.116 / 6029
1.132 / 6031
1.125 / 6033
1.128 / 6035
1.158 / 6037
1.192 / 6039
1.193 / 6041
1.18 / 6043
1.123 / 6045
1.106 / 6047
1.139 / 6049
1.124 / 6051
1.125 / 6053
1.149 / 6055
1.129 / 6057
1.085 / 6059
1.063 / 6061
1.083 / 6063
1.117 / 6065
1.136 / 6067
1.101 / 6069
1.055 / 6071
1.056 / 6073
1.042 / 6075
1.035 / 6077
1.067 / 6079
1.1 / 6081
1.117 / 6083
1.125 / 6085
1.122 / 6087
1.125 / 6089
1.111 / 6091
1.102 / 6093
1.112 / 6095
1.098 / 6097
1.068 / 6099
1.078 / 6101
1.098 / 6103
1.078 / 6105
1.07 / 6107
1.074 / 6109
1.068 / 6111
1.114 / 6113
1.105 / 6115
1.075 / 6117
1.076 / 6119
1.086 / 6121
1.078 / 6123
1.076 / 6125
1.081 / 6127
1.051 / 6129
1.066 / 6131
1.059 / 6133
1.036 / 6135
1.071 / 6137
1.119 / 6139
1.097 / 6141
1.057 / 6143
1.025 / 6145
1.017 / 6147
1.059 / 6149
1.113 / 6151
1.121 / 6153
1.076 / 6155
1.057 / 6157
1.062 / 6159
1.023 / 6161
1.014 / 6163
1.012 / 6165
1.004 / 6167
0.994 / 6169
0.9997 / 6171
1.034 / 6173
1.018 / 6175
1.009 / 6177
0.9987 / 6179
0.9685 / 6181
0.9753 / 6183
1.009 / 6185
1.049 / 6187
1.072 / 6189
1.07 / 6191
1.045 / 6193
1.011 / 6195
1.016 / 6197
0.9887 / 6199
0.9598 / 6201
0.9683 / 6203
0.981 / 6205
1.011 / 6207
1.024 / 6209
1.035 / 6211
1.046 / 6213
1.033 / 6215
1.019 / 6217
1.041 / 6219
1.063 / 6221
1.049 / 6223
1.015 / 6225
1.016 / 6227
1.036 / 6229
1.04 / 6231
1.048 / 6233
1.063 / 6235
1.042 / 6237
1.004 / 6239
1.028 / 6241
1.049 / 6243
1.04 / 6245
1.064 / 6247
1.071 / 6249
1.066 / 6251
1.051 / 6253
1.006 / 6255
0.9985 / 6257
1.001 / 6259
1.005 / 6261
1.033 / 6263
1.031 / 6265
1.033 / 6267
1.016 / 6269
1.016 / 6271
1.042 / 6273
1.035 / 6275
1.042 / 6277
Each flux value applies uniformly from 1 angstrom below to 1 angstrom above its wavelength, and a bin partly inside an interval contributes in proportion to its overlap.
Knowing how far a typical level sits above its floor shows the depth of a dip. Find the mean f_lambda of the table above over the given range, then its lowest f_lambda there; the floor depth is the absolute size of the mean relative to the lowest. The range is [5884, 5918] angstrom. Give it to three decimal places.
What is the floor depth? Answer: 0.063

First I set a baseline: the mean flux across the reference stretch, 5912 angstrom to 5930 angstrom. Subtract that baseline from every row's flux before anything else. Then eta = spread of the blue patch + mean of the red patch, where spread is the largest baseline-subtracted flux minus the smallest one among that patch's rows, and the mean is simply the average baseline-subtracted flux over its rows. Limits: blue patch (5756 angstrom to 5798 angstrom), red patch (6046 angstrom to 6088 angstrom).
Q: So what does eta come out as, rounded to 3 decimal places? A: 0.122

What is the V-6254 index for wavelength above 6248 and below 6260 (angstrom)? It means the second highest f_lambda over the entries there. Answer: 1.066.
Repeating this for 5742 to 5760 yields 1.256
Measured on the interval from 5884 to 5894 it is 1.09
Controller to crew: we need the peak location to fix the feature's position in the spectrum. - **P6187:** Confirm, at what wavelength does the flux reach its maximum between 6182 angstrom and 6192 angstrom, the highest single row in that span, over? 6189 angstrom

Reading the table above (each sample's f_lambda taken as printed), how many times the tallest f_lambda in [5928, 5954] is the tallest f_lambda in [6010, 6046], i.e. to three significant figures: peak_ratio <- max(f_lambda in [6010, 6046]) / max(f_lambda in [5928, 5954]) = 1.00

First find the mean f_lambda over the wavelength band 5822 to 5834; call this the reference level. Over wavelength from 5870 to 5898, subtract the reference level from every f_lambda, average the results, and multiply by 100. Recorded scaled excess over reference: -4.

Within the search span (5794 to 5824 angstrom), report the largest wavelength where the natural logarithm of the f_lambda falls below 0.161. 5823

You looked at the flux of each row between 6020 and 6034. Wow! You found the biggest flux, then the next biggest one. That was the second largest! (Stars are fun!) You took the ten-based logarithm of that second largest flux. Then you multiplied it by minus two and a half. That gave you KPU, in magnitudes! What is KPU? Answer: -0.14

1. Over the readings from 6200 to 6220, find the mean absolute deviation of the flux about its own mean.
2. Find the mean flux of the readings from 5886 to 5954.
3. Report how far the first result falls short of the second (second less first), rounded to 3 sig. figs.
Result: 1.10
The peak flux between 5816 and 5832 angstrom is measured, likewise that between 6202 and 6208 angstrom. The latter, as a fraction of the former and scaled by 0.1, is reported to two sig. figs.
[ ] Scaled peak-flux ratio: 0.084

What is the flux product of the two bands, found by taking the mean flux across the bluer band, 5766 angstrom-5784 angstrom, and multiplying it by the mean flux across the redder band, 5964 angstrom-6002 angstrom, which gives 1.50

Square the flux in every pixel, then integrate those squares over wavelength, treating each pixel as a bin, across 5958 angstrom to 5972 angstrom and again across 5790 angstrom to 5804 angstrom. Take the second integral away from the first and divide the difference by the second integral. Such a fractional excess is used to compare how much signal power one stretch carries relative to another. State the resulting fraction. -0.153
